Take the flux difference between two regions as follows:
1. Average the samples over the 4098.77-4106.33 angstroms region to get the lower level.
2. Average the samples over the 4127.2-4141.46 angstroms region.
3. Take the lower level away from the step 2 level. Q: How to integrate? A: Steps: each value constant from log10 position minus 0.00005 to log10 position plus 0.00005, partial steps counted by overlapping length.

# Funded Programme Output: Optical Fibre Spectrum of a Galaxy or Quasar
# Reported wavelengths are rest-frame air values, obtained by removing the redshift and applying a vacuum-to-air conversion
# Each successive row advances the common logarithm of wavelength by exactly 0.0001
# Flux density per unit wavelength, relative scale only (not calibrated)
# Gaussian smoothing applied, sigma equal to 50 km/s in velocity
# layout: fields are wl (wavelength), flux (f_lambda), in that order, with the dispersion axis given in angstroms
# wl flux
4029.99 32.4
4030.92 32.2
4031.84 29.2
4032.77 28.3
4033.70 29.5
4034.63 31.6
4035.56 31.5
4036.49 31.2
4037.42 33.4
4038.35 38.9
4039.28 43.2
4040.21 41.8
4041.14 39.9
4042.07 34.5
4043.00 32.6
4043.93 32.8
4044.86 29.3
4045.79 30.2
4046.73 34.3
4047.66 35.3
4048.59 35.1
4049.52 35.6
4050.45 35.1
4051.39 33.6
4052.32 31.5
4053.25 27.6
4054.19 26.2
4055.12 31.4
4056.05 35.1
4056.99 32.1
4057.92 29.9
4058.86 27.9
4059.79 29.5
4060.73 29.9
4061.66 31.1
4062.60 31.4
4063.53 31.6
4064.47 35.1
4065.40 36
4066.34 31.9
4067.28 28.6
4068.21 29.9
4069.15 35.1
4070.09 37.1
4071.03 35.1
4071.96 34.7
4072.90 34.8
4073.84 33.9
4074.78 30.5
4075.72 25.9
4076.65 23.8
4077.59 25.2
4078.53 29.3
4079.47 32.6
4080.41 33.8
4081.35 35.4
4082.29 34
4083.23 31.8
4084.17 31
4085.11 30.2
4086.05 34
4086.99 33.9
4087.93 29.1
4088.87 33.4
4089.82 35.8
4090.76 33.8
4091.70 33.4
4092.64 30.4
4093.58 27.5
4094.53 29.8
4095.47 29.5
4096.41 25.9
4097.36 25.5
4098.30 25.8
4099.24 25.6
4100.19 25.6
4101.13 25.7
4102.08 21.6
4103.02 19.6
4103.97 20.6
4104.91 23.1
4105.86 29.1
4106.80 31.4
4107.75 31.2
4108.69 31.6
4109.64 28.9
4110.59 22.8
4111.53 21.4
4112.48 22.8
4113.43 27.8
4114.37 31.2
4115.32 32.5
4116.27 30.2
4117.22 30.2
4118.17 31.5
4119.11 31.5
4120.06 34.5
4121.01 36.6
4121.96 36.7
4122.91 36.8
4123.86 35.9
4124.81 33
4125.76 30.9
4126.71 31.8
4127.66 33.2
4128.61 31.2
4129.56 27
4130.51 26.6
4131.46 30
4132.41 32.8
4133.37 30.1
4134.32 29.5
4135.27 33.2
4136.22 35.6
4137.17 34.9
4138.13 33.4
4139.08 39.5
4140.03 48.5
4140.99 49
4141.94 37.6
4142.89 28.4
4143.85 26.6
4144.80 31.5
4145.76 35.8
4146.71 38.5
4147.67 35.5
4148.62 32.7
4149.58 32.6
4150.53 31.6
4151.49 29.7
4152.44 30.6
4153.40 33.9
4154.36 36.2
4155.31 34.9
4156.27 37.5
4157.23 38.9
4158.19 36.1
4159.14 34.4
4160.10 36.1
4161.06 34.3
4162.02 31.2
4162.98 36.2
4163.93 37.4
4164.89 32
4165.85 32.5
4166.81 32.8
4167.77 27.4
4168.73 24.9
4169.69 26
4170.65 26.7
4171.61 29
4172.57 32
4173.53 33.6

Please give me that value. 10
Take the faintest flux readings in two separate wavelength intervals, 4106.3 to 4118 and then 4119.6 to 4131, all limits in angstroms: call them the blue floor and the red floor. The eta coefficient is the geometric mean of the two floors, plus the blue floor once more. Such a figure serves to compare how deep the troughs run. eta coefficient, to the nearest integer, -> 45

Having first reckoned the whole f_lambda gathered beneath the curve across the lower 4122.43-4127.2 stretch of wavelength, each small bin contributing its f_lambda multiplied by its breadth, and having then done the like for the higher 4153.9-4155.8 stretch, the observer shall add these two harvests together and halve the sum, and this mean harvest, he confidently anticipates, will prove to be 114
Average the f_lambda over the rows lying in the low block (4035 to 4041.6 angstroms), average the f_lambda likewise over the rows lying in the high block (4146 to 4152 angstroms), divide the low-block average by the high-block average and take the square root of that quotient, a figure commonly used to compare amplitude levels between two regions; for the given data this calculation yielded 1.05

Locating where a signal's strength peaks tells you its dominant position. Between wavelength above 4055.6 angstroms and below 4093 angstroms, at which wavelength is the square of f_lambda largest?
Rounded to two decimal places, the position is 4070.09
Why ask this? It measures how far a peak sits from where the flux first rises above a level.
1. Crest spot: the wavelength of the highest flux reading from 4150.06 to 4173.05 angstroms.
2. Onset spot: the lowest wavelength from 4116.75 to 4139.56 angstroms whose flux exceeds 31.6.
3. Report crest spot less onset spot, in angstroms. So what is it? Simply 37.2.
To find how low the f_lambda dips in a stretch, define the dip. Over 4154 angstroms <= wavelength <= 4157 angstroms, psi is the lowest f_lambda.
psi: 34.9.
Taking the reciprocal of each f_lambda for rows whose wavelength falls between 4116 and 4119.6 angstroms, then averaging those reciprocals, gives 0.0324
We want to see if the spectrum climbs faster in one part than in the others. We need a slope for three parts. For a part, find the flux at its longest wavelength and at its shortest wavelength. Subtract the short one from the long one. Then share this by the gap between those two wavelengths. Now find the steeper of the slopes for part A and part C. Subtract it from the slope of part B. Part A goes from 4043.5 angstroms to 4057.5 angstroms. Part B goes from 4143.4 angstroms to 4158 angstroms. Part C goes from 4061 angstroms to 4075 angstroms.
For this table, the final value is 1.0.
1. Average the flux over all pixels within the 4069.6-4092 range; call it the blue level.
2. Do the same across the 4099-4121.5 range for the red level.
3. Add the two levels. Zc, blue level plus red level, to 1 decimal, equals 60.0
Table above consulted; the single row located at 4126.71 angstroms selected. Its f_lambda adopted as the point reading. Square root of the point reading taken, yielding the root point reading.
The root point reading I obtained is 5.64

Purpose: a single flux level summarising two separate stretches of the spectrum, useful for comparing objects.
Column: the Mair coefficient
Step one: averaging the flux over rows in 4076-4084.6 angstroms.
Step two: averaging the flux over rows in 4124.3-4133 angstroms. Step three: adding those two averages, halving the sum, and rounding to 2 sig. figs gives 31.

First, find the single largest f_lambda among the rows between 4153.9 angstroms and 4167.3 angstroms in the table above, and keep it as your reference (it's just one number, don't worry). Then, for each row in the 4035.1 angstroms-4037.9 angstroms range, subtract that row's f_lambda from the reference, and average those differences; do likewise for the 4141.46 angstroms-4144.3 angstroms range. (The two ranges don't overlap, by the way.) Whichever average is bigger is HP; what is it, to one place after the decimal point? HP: 8.0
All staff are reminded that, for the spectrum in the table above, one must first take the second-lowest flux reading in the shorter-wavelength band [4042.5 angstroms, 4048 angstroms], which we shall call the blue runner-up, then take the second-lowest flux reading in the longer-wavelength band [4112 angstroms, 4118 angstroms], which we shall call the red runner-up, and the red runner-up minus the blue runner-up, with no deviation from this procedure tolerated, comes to -2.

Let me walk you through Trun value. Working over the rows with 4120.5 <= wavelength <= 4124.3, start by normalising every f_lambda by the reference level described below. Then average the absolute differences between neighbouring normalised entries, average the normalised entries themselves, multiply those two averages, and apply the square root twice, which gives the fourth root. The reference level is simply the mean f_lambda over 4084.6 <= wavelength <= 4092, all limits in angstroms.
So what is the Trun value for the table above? 0.33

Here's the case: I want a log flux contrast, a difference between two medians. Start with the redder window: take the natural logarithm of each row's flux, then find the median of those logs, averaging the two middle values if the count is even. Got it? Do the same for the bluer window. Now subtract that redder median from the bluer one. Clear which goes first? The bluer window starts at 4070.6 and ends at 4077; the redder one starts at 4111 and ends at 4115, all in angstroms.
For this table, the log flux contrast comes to 0.30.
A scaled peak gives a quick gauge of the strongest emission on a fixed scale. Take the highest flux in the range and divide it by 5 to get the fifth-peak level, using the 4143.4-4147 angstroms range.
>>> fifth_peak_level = 7.70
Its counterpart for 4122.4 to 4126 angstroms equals 7.36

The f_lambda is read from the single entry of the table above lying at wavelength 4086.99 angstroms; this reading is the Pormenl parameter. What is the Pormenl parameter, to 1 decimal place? 33.9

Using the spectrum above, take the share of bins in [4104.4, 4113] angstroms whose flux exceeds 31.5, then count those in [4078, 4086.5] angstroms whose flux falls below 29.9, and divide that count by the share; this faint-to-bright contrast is 9.0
